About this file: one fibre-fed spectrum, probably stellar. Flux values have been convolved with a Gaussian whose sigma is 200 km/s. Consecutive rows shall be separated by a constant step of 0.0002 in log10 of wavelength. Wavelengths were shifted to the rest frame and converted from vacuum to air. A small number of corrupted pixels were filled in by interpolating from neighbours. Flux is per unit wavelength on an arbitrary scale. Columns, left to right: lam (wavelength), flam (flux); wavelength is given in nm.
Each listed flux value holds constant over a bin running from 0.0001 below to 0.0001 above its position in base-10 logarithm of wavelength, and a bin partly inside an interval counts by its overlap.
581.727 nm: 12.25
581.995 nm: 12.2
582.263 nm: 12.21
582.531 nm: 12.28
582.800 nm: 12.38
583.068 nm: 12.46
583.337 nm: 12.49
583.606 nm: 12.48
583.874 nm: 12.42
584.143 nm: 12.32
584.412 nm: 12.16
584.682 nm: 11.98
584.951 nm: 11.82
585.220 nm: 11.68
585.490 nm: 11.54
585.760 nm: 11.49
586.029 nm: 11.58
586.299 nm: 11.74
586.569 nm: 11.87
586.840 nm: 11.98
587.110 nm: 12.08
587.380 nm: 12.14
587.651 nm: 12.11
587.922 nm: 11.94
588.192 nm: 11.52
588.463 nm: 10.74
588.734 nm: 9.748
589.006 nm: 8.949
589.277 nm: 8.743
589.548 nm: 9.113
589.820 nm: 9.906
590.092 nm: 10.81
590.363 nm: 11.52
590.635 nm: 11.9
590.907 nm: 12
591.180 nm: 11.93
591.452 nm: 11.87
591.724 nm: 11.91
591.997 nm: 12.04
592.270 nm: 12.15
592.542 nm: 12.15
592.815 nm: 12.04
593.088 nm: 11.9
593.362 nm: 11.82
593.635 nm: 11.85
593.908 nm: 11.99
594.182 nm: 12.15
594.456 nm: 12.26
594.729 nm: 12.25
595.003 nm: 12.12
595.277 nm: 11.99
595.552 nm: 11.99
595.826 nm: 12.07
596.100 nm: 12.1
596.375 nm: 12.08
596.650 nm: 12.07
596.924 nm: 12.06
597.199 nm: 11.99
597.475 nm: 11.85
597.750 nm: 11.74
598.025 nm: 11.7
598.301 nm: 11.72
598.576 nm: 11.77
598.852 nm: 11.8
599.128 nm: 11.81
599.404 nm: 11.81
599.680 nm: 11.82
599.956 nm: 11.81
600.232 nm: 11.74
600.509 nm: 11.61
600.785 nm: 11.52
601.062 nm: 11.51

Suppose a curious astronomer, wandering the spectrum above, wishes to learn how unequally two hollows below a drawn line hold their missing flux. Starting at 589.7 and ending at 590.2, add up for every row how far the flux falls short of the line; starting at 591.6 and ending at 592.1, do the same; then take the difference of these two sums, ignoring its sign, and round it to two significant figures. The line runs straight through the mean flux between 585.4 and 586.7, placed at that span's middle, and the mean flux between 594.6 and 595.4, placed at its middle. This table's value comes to 3.0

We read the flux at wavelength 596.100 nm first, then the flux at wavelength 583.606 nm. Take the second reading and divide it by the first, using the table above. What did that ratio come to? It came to 1.03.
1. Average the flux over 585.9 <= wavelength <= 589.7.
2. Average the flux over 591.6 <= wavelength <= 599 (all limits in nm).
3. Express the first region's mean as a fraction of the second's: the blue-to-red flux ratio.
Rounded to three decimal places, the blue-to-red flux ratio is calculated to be 0.919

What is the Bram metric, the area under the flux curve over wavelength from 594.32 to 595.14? 10.0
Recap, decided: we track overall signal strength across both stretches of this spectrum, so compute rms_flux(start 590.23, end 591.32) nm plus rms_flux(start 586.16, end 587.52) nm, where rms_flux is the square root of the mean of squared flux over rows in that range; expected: 23.8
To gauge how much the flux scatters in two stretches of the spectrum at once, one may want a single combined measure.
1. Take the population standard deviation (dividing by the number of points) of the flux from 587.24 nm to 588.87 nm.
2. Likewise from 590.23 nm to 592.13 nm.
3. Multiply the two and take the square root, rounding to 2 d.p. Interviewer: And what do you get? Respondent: 0.37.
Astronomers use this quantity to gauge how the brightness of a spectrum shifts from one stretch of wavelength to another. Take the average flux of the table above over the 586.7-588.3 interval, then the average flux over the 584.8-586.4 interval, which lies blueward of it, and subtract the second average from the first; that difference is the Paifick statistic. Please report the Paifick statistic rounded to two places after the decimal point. 0.32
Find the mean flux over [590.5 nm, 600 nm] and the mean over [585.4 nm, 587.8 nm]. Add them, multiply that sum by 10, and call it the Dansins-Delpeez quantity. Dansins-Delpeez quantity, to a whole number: 238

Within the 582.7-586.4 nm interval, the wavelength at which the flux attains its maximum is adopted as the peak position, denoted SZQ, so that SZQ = 583.337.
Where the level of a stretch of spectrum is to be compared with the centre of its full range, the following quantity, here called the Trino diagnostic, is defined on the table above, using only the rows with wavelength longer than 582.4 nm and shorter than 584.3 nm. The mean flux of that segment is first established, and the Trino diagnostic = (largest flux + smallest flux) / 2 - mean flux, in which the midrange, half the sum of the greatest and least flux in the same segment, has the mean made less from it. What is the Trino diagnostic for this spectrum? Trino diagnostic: -0.02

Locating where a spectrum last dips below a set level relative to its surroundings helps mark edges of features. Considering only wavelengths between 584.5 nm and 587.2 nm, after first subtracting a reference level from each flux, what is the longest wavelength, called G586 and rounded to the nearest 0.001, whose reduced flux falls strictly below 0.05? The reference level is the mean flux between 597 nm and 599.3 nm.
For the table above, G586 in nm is 586.299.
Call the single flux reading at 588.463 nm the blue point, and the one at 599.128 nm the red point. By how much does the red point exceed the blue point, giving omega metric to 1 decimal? 1.1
